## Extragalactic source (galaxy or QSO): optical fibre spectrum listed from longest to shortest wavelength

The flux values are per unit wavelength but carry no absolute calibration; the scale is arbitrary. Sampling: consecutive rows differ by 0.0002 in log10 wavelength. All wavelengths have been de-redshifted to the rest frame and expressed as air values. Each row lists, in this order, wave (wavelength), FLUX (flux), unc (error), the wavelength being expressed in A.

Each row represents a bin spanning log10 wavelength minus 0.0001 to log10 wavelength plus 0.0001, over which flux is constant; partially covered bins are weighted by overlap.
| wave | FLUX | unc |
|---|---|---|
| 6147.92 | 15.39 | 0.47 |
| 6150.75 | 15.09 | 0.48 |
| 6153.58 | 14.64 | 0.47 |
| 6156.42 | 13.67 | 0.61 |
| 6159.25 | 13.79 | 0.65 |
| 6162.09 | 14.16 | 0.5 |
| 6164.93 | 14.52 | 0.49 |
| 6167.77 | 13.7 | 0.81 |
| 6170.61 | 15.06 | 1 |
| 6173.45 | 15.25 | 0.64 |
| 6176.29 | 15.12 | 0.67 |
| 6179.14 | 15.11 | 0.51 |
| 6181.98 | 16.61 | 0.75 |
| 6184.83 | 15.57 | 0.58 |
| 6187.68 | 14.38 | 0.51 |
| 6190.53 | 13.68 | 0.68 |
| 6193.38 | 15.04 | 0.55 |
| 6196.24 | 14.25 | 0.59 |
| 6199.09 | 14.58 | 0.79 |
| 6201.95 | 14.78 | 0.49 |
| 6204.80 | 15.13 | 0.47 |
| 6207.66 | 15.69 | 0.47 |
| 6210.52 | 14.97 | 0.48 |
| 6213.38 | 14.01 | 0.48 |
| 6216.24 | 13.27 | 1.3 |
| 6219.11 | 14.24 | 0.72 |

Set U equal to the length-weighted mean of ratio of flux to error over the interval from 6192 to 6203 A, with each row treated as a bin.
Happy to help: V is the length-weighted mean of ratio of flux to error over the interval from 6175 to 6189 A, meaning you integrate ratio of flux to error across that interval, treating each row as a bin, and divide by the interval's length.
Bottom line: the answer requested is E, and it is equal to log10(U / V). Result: -0.018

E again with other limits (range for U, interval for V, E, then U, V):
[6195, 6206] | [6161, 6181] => 0.045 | 26.2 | 23.6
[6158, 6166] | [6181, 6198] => 0.027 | 26.3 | 24.7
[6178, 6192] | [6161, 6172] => 0.055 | 25.3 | 22.3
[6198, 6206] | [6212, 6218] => 0.141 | 27.2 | 19.6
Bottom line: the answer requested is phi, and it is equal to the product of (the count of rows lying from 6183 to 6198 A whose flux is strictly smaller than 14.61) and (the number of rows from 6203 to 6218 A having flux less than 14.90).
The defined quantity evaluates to 6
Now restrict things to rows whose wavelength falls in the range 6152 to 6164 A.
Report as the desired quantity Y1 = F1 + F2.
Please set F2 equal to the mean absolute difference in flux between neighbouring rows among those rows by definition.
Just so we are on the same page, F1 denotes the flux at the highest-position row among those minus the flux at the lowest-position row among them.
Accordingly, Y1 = 0.01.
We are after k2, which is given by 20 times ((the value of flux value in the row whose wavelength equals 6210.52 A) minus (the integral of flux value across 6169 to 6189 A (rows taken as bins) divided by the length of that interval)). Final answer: -6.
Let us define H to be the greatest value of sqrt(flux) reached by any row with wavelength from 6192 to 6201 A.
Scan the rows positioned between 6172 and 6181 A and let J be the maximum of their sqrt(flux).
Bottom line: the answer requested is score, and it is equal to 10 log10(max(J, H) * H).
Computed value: 11.8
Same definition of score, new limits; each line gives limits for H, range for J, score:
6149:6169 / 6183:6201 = 11.9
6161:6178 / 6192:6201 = 11.8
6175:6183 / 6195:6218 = 12.2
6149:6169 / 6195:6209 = 11.9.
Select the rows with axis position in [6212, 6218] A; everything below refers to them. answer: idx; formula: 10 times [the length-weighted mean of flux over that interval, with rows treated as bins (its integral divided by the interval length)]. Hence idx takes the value 137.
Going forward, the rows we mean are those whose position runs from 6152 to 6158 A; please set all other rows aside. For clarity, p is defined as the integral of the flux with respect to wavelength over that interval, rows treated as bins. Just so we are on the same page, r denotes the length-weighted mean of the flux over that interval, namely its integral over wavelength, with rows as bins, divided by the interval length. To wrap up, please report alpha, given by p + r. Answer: 99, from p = 85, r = 14.2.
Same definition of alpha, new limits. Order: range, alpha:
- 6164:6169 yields 85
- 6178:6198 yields 314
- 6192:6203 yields 176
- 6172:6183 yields 186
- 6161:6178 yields 264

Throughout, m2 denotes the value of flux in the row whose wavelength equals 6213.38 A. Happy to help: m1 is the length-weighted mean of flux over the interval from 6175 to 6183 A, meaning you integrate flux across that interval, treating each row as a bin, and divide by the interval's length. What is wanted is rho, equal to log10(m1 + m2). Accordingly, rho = 1.47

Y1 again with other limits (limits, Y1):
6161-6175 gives 1.77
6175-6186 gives 1.30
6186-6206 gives 1.37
